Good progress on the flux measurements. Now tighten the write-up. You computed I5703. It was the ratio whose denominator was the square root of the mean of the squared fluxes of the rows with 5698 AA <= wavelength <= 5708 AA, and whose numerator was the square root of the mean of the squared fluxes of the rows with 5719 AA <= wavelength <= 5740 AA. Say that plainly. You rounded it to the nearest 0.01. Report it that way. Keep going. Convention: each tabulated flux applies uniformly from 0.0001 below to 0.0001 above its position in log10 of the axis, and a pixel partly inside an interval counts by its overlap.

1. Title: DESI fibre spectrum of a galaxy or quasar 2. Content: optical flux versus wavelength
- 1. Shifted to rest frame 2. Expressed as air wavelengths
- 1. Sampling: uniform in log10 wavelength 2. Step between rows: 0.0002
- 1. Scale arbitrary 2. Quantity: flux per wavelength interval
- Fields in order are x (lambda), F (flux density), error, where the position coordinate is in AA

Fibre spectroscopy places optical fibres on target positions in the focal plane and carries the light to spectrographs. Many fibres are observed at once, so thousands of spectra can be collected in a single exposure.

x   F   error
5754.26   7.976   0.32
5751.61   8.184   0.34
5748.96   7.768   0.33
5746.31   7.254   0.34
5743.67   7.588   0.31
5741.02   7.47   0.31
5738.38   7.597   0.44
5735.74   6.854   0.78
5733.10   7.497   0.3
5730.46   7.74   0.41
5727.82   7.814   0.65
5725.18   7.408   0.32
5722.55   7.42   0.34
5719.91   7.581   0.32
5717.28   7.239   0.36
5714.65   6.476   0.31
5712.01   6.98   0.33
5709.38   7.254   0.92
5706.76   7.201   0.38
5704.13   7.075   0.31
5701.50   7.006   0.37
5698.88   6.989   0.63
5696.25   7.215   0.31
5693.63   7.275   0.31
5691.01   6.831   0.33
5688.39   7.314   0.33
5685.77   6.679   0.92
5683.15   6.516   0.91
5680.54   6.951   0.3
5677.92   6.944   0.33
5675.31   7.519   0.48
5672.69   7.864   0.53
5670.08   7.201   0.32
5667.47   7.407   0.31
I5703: 1.06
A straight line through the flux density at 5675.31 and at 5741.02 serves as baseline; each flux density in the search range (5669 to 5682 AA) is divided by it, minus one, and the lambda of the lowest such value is 5677.92 AA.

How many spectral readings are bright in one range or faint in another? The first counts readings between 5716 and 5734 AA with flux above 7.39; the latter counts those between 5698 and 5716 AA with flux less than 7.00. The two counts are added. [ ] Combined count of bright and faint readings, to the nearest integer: 9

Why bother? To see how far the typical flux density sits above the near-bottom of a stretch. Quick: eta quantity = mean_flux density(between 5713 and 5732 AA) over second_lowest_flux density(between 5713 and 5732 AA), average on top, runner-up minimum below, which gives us 1.02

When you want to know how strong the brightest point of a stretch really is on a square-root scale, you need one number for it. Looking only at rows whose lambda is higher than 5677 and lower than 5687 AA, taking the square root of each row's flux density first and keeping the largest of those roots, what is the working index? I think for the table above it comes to 2.64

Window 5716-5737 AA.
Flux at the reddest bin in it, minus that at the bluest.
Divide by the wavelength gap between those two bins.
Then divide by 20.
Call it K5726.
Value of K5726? -0.0010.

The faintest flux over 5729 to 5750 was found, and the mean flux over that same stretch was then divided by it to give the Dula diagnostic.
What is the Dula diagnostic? 1.090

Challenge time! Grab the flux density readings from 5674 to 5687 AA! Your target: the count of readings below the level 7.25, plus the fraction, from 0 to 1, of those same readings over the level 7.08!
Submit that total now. 4.2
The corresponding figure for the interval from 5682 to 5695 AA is 3.4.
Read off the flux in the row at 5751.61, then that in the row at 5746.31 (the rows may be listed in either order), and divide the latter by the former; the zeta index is 0.886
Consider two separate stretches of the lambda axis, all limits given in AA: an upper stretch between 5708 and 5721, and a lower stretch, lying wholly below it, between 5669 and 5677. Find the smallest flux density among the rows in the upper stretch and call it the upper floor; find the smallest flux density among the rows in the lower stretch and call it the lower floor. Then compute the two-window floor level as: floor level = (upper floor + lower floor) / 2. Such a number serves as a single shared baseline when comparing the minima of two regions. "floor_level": 6.84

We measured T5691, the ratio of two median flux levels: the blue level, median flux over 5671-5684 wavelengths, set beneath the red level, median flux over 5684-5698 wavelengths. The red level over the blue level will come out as 1.04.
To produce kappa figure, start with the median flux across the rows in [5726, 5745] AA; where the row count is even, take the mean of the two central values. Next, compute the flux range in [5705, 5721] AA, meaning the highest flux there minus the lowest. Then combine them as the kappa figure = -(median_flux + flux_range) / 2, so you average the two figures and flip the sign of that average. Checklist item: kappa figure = -4.3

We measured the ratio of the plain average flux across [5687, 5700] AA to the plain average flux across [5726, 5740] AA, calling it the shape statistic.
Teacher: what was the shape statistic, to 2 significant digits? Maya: 0.95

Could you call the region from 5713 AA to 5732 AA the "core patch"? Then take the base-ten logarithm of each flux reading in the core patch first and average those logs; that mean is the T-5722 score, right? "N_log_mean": 0.867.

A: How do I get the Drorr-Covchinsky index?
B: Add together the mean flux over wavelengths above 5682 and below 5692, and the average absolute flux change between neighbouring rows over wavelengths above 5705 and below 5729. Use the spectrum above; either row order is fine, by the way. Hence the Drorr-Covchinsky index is 7.15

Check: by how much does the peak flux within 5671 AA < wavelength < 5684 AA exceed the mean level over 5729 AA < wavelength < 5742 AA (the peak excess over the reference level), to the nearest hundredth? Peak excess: 0.43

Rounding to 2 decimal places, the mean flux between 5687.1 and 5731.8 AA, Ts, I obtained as 7.22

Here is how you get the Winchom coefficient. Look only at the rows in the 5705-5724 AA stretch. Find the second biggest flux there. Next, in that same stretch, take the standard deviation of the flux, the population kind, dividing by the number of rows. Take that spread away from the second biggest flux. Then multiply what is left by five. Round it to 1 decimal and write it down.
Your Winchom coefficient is 35.5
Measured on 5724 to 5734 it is 37.9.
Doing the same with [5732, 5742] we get 36.0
